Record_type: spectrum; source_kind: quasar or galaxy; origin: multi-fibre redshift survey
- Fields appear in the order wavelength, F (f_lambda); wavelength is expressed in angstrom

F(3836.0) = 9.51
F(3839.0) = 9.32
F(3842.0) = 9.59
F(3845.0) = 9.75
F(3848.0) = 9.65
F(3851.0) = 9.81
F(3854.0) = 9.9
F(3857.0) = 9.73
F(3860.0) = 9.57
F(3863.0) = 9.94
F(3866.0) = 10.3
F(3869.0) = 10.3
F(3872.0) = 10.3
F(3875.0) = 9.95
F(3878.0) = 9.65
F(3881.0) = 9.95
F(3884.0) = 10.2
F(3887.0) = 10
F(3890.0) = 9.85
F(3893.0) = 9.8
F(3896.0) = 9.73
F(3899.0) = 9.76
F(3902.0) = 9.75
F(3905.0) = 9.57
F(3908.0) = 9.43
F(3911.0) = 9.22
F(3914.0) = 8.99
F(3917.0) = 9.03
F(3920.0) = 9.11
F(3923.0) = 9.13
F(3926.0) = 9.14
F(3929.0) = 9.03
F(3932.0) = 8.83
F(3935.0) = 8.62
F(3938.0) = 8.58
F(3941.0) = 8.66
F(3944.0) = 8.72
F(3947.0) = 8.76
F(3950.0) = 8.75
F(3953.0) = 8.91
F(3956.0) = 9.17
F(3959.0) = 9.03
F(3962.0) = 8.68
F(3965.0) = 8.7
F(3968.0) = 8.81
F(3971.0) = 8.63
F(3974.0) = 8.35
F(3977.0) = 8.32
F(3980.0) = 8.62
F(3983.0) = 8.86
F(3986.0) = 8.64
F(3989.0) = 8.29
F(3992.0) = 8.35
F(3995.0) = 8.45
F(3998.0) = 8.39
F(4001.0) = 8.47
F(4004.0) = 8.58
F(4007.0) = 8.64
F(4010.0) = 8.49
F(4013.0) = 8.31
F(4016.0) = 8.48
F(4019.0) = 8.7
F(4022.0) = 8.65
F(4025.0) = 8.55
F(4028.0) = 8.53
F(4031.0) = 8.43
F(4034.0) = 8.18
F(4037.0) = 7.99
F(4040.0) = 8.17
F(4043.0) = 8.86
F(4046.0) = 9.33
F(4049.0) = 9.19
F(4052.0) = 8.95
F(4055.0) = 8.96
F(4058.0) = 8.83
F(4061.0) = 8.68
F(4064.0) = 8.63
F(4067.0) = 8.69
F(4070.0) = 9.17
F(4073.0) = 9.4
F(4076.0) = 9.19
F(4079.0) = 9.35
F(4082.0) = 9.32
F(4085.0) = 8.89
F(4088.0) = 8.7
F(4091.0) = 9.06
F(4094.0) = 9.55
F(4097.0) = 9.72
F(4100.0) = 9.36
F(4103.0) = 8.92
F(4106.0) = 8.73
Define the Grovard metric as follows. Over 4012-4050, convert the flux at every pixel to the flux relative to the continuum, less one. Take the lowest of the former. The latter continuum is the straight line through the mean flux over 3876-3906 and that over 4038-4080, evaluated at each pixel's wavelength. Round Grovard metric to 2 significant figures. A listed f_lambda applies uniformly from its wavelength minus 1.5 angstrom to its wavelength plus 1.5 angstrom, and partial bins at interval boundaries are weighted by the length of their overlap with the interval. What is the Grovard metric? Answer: -0.12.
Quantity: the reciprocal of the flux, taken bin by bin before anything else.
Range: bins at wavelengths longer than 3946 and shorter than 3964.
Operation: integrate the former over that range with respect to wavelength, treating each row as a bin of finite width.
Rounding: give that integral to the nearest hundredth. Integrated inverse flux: 2.03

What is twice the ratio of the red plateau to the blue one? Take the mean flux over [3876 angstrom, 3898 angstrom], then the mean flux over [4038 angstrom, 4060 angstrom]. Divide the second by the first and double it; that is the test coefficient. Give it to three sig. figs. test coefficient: 1.80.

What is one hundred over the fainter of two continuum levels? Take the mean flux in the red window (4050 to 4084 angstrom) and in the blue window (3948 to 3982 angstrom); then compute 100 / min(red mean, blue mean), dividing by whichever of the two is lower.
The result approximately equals 11.5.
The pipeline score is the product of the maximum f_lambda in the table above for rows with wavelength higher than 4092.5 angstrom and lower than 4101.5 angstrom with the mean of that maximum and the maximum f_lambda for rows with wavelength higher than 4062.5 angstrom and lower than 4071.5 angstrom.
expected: 91.8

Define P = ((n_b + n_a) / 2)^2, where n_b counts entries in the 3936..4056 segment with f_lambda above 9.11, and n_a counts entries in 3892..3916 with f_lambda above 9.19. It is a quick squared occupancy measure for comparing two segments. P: 25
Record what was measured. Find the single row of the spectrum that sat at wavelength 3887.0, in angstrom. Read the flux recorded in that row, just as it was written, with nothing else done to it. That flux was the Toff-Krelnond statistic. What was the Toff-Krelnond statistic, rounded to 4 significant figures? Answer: 10.00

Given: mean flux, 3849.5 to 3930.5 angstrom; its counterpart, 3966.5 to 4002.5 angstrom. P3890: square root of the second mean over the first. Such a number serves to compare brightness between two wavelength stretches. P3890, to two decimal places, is 0.94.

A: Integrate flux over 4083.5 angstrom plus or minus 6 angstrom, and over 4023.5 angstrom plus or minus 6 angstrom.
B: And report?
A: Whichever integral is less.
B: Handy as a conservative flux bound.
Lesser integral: 103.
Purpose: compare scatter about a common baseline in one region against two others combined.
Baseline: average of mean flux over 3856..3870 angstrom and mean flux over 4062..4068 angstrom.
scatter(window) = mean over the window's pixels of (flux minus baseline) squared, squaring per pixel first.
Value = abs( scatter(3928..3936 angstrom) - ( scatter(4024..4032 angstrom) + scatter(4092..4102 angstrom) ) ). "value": 0.5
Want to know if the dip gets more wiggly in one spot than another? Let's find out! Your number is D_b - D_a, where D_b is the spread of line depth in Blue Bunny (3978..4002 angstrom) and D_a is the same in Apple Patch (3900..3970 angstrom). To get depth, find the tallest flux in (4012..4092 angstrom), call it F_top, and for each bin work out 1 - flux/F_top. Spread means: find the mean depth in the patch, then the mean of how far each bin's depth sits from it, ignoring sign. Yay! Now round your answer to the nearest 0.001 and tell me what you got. -0.010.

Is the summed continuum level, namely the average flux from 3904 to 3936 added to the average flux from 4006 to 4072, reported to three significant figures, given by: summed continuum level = 17.8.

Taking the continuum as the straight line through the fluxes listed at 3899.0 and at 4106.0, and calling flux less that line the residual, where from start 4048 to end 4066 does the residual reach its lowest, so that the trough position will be 4064.0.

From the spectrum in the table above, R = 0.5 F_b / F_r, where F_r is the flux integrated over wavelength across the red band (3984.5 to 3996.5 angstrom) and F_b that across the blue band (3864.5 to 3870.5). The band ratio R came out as 0.31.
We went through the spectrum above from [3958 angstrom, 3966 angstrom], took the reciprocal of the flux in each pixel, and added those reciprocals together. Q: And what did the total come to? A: 0.341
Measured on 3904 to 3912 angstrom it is 0.319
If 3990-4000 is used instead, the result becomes 0.357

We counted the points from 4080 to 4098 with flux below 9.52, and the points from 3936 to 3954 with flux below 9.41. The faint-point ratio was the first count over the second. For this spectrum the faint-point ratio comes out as 0.67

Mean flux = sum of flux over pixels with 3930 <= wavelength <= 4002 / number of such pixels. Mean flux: 8.65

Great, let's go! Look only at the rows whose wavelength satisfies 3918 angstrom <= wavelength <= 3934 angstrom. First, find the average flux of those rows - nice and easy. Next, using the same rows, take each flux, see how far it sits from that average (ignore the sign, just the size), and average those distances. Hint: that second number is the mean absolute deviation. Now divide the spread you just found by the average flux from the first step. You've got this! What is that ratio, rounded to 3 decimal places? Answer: 0.010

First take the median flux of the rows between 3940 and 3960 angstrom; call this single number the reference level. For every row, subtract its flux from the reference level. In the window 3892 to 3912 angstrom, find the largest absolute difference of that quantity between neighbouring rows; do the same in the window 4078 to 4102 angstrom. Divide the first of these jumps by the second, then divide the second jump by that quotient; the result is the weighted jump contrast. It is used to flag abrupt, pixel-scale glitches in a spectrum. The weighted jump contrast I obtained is 1.1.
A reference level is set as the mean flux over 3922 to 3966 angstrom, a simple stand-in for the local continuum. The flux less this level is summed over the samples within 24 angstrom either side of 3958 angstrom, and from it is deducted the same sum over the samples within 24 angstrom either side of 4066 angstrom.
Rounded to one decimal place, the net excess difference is -4.8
